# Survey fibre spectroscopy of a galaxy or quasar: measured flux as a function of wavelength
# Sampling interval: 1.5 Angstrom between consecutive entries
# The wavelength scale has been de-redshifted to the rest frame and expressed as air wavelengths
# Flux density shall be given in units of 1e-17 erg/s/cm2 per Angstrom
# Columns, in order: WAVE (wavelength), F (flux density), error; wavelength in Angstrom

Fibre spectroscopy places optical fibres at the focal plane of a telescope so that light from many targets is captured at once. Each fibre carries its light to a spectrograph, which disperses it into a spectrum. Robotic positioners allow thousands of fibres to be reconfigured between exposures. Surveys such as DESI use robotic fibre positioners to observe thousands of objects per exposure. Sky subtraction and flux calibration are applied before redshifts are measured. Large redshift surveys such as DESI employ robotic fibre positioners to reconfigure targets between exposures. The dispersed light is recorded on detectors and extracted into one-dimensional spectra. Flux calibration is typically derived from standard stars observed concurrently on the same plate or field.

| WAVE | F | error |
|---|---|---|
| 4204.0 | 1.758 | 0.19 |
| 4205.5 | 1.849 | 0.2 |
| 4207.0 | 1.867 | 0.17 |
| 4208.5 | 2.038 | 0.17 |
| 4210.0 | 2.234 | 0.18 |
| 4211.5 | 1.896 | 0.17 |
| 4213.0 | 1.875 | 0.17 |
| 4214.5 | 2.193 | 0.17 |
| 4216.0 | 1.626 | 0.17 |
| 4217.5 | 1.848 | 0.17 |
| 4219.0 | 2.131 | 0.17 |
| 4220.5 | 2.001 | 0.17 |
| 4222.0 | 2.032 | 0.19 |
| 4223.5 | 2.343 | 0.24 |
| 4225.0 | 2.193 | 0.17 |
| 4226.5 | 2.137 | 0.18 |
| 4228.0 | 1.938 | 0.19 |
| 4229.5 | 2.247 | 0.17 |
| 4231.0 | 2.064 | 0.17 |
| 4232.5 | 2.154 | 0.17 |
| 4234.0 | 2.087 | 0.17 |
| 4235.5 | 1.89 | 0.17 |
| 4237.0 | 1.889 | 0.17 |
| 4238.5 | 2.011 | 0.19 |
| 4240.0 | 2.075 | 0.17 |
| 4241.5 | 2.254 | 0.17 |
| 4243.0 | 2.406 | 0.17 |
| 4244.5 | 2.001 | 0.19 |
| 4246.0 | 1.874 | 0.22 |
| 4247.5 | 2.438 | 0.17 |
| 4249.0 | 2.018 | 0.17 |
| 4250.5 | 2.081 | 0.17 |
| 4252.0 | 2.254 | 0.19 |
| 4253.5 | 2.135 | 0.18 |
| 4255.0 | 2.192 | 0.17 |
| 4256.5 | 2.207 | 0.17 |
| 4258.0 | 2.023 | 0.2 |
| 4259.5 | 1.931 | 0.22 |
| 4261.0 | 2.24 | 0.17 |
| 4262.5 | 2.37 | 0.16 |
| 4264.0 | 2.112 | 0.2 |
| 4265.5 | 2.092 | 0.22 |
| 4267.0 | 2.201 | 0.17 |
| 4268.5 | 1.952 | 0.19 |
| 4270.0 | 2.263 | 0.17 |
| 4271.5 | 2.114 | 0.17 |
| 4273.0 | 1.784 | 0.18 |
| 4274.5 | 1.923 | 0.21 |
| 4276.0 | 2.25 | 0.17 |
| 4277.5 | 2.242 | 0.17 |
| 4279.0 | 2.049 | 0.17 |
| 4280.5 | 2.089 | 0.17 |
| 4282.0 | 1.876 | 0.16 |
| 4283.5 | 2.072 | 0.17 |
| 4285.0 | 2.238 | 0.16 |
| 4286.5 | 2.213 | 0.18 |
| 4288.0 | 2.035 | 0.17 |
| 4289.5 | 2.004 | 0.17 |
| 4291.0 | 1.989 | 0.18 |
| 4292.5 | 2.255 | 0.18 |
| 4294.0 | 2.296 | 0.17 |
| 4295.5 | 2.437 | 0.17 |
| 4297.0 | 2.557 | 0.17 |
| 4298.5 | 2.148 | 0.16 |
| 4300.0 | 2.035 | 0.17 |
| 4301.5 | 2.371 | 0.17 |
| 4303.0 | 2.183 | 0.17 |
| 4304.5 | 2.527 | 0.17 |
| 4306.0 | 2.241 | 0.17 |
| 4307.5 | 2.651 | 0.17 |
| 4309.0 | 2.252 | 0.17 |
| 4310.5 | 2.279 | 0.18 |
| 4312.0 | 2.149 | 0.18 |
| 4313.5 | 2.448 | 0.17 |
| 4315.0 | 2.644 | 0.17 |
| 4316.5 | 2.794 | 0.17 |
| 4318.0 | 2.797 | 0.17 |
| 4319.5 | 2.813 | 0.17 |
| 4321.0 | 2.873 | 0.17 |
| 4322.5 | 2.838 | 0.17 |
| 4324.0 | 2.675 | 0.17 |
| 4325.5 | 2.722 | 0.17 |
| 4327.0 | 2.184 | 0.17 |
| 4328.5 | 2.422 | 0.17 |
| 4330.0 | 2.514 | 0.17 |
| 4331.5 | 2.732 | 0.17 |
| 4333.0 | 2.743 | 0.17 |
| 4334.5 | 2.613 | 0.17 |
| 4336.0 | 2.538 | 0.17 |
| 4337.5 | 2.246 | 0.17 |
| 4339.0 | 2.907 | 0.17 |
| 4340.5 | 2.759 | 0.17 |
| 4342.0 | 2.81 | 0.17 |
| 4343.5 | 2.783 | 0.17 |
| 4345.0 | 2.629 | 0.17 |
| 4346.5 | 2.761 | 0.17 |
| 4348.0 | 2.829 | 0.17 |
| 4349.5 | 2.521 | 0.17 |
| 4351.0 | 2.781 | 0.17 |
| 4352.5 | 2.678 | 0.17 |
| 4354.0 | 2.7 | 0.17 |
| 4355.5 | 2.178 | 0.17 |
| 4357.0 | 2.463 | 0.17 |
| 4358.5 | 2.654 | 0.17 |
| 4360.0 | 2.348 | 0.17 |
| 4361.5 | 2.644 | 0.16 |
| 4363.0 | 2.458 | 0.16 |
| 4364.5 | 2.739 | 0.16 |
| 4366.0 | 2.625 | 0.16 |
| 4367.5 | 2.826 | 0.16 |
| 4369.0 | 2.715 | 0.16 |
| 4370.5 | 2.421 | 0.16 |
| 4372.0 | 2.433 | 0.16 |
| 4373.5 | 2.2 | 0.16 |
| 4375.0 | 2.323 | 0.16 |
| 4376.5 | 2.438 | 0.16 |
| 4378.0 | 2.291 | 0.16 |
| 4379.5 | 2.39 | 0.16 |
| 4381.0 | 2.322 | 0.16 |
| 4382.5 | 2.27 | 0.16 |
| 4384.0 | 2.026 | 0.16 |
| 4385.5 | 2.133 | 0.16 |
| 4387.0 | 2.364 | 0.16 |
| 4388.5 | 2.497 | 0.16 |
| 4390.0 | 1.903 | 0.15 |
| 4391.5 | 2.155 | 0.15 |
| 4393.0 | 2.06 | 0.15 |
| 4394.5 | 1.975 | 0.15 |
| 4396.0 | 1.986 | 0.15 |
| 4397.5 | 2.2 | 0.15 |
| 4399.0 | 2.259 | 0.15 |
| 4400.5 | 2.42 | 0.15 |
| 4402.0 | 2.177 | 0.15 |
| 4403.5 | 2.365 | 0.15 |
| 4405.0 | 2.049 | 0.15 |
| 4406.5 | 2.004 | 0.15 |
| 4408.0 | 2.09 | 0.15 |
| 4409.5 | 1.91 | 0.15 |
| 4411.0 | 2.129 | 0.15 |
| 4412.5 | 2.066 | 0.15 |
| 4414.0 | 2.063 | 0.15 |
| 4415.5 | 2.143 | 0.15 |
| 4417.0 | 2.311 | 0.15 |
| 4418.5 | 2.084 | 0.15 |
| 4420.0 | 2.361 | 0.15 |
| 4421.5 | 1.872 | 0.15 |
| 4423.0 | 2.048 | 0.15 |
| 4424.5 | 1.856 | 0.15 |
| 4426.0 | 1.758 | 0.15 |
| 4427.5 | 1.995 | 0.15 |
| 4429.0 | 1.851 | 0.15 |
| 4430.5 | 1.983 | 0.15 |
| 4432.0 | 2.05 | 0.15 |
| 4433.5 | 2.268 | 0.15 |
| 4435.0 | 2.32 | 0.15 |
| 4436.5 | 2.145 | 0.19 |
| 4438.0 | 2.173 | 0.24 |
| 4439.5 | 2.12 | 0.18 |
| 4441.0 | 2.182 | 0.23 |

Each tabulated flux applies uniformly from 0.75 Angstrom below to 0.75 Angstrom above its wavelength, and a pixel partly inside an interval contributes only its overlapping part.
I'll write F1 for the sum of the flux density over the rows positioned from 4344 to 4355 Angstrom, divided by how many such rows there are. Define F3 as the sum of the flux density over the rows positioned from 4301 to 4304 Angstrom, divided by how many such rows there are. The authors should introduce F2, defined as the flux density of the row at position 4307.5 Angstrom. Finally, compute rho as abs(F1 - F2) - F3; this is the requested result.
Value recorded -2.23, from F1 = 2.70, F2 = 2.651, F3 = 2.3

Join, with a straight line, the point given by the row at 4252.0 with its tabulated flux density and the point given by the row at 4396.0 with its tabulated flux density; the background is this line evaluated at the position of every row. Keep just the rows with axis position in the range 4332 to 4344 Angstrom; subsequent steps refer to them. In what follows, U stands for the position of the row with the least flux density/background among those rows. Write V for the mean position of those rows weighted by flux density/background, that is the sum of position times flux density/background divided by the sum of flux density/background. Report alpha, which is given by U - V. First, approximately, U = 4337.5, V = 4338.4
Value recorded -0.9 Angstrom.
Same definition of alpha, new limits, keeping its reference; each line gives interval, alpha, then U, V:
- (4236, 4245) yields -3.9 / 4237.0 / 4240.9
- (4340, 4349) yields 0.7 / 4345.0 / 4344.3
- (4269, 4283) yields -3.0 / 4273.0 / 4276.0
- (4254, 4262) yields 1.5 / 4259.5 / 4258.0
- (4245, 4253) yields -3.1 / 4246.0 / 4249.1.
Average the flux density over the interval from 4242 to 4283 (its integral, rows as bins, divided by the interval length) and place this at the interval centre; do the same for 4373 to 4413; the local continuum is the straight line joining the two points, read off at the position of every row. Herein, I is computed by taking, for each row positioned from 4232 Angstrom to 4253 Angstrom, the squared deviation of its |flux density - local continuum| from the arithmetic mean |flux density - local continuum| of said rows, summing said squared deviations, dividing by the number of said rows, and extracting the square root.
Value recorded 0.10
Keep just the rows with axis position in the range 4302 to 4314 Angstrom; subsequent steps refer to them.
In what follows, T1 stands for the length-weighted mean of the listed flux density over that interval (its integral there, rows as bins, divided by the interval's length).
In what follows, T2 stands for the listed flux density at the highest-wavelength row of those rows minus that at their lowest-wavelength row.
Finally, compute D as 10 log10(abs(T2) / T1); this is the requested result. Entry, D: -9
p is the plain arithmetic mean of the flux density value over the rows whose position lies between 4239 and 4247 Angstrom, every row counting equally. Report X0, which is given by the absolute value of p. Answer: 2.1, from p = 2.1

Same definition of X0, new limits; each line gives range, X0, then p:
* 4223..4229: 2.2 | 2.2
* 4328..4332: 2.6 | 2.6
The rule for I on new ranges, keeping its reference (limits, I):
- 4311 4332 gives 0.23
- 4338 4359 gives 0.18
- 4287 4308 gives 0.15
